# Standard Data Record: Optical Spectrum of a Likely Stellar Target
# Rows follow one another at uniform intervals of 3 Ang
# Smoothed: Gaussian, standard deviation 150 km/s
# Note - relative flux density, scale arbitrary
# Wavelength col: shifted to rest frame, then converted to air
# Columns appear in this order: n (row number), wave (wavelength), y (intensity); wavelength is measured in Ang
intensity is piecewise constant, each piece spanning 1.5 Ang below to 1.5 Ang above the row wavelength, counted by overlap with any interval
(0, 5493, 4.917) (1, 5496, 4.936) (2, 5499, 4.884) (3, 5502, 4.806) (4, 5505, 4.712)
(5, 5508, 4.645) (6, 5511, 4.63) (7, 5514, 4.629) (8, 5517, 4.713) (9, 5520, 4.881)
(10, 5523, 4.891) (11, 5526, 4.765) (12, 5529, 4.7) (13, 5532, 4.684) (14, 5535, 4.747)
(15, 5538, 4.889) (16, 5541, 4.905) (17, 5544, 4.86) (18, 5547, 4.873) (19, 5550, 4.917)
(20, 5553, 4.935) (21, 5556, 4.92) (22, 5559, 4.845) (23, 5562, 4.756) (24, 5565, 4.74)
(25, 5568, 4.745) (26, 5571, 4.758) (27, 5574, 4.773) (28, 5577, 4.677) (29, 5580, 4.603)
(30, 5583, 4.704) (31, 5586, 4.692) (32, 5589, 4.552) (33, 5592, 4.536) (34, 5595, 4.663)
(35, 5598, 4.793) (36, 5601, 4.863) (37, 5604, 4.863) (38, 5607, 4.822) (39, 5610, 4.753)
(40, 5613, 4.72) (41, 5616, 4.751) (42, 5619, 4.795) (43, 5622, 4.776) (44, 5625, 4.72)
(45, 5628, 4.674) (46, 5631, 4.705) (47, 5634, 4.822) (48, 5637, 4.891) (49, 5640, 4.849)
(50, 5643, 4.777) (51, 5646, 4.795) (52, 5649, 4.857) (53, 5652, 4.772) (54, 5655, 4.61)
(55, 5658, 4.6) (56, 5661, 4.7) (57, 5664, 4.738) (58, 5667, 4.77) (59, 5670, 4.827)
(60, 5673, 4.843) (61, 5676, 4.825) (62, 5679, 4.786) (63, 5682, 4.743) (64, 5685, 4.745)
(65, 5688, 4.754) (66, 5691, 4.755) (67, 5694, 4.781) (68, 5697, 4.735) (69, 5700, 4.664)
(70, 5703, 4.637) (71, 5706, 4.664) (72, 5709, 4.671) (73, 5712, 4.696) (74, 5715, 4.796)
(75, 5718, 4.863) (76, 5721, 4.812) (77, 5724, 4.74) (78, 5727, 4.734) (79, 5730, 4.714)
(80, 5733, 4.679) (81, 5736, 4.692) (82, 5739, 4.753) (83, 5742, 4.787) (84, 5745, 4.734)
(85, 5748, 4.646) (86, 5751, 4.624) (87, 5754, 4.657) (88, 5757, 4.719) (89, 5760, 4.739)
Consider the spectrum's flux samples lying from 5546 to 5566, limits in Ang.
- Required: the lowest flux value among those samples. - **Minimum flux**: 4.74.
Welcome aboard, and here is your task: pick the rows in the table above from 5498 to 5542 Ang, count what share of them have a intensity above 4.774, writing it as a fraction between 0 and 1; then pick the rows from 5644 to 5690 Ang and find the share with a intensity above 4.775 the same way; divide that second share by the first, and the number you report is 1.0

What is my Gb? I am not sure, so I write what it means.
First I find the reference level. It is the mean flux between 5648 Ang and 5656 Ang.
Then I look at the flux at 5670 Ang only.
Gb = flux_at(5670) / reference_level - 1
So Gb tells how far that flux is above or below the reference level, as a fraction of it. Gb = 0.017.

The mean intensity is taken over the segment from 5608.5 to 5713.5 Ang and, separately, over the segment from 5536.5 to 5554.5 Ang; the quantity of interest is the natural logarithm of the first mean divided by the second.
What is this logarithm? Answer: -0.031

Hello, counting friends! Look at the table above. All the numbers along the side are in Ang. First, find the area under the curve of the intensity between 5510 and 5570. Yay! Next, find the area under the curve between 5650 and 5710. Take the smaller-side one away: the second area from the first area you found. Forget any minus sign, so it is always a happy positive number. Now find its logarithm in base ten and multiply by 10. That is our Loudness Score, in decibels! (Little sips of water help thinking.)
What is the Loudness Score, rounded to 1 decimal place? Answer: 6.2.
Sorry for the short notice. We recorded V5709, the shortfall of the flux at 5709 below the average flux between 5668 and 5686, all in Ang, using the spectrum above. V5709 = 0.12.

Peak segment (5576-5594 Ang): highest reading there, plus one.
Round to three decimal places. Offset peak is 5.704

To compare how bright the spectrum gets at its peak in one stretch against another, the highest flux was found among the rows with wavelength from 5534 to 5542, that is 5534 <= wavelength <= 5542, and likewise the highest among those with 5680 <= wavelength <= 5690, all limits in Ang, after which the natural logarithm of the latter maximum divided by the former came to -0.031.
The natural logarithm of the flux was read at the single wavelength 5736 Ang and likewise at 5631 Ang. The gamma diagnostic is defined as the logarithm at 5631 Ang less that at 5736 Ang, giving 0.00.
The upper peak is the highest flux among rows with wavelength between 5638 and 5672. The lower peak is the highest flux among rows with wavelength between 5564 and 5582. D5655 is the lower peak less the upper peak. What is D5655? -0.084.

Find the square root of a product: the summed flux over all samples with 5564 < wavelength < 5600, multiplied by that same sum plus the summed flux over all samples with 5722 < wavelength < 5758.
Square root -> 79.6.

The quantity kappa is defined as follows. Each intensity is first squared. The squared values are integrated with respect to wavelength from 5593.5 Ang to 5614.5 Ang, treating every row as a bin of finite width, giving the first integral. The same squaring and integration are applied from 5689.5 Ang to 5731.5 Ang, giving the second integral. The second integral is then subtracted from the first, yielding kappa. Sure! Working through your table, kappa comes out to -461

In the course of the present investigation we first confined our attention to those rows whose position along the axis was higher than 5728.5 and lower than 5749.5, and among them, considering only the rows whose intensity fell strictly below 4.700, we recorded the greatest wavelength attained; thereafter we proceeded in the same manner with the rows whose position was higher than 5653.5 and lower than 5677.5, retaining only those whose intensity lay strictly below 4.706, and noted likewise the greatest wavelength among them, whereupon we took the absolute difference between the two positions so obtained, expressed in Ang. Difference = 87 Ang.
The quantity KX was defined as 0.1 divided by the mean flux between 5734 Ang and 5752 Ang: 0.0212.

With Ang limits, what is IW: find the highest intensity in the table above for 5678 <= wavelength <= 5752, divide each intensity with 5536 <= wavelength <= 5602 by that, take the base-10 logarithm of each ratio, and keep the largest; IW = 0.006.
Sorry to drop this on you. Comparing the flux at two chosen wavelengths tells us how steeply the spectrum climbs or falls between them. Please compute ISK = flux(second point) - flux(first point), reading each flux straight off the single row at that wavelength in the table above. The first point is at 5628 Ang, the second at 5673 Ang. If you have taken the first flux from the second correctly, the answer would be 0.17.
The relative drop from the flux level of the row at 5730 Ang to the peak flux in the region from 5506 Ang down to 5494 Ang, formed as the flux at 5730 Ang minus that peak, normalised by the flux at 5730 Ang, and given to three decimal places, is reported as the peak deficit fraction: -0.047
